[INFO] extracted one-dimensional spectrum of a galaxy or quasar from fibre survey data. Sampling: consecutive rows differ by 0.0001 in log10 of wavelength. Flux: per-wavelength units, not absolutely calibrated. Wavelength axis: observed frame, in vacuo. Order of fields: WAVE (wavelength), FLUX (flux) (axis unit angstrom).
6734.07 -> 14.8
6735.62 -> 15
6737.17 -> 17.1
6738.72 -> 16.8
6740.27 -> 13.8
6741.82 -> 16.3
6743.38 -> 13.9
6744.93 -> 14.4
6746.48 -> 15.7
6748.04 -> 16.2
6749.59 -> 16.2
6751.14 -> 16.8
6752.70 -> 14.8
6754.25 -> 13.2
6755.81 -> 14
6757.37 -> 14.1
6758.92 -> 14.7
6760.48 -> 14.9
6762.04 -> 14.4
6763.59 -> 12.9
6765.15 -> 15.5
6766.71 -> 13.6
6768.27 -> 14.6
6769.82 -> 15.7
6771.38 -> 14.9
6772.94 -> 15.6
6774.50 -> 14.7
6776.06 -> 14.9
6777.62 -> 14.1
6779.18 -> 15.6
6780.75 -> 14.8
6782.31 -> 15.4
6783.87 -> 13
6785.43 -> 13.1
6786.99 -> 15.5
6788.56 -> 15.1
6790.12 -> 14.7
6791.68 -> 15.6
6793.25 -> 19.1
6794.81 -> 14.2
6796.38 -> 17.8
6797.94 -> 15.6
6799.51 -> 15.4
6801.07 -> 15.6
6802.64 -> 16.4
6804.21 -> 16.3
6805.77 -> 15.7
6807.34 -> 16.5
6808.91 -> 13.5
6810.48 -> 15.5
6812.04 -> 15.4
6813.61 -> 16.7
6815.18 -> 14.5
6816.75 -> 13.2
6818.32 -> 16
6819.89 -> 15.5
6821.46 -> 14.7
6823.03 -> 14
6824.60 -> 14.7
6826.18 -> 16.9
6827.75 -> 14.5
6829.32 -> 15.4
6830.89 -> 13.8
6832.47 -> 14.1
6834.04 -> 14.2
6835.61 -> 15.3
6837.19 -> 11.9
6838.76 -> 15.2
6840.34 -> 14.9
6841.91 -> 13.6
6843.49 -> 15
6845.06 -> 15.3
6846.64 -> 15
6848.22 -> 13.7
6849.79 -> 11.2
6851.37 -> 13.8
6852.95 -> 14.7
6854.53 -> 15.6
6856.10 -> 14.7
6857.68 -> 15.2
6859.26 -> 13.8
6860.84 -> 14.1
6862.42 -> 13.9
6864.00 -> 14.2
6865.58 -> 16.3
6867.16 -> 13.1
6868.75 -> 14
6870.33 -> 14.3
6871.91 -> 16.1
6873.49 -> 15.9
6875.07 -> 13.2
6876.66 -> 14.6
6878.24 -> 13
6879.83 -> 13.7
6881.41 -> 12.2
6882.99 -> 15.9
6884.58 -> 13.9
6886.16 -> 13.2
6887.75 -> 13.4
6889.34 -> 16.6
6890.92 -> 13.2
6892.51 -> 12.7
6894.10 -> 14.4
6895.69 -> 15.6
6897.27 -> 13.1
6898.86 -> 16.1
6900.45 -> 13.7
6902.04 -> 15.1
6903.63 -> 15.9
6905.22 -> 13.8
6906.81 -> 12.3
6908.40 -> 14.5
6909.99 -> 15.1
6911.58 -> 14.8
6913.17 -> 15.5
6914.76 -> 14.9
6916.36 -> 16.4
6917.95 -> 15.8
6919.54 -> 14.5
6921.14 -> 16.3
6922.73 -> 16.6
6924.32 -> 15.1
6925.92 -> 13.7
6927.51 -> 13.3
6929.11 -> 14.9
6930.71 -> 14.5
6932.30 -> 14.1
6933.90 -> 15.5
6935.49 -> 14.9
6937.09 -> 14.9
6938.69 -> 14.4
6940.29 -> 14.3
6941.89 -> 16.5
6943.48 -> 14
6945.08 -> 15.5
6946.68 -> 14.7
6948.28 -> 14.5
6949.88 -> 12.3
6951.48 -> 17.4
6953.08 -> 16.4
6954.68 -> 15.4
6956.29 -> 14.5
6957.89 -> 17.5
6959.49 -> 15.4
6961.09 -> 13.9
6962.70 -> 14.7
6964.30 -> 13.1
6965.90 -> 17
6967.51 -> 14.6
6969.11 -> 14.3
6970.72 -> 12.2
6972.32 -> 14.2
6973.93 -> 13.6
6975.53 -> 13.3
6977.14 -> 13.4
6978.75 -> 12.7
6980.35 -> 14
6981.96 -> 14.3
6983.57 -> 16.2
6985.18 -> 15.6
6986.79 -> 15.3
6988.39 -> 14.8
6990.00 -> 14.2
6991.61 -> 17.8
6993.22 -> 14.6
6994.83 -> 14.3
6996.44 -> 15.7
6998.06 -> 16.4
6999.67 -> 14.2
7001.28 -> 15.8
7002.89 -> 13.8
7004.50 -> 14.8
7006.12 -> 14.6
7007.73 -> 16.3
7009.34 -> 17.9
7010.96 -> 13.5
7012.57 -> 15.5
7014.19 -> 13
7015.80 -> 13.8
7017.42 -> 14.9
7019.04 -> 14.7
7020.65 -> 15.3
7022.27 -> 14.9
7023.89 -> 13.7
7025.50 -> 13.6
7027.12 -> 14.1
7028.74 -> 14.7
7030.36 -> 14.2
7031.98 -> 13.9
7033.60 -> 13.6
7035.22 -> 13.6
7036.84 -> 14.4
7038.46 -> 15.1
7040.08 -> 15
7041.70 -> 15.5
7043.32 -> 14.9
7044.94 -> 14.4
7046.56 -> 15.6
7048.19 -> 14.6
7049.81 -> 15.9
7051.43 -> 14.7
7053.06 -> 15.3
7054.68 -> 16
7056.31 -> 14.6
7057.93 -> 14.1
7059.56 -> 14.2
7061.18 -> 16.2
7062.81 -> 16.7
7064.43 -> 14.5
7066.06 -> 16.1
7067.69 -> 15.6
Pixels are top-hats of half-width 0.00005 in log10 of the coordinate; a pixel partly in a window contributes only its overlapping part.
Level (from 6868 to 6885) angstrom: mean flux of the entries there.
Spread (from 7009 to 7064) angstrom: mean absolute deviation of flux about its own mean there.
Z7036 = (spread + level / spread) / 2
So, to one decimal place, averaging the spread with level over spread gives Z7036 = 9.6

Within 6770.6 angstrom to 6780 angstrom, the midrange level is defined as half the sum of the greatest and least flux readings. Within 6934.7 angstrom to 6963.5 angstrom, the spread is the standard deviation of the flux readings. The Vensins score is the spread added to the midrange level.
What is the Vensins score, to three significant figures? 16.1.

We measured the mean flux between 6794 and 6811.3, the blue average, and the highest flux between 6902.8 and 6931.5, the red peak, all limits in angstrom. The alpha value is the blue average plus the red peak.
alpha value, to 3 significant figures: 32.3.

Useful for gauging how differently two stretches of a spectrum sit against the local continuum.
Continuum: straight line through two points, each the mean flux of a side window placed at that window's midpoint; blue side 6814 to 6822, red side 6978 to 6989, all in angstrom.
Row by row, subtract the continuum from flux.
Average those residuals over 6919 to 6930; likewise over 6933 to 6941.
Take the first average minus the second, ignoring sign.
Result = 0.11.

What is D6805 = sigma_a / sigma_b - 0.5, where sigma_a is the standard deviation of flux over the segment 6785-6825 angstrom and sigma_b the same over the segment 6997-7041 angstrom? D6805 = 0.73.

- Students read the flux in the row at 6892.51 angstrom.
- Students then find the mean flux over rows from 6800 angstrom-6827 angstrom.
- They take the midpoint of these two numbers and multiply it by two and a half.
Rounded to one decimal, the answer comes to 35.1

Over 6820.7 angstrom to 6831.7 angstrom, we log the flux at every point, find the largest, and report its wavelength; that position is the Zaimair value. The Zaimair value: 6826.18 angstrom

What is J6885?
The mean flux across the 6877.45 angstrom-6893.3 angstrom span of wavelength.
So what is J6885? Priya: 13.8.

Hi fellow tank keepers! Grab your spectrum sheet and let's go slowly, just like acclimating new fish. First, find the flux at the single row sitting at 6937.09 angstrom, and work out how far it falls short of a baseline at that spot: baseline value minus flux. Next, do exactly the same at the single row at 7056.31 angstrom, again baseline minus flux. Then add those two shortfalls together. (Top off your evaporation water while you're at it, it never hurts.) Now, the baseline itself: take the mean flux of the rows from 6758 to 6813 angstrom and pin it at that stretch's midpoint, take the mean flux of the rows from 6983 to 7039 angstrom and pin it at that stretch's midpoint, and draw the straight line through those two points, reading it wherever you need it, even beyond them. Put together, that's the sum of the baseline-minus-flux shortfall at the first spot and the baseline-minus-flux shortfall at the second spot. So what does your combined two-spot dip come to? 0.2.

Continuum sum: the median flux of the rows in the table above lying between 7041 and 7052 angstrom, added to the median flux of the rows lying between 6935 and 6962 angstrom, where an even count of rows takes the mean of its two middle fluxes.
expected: 29.8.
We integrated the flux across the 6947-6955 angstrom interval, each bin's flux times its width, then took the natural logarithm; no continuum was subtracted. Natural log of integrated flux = 4.8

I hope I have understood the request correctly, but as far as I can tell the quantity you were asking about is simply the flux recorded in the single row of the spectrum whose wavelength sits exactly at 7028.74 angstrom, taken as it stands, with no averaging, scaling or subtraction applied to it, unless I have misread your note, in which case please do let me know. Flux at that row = 14.7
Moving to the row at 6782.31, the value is 15.4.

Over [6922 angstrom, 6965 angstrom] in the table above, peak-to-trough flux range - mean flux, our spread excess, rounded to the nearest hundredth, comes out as -9.69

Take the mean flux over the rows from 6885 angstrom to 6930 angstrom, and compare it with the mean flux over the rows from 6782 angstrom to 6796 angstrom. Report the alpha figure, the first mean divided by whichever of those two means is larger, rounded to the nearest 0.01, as 0.97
